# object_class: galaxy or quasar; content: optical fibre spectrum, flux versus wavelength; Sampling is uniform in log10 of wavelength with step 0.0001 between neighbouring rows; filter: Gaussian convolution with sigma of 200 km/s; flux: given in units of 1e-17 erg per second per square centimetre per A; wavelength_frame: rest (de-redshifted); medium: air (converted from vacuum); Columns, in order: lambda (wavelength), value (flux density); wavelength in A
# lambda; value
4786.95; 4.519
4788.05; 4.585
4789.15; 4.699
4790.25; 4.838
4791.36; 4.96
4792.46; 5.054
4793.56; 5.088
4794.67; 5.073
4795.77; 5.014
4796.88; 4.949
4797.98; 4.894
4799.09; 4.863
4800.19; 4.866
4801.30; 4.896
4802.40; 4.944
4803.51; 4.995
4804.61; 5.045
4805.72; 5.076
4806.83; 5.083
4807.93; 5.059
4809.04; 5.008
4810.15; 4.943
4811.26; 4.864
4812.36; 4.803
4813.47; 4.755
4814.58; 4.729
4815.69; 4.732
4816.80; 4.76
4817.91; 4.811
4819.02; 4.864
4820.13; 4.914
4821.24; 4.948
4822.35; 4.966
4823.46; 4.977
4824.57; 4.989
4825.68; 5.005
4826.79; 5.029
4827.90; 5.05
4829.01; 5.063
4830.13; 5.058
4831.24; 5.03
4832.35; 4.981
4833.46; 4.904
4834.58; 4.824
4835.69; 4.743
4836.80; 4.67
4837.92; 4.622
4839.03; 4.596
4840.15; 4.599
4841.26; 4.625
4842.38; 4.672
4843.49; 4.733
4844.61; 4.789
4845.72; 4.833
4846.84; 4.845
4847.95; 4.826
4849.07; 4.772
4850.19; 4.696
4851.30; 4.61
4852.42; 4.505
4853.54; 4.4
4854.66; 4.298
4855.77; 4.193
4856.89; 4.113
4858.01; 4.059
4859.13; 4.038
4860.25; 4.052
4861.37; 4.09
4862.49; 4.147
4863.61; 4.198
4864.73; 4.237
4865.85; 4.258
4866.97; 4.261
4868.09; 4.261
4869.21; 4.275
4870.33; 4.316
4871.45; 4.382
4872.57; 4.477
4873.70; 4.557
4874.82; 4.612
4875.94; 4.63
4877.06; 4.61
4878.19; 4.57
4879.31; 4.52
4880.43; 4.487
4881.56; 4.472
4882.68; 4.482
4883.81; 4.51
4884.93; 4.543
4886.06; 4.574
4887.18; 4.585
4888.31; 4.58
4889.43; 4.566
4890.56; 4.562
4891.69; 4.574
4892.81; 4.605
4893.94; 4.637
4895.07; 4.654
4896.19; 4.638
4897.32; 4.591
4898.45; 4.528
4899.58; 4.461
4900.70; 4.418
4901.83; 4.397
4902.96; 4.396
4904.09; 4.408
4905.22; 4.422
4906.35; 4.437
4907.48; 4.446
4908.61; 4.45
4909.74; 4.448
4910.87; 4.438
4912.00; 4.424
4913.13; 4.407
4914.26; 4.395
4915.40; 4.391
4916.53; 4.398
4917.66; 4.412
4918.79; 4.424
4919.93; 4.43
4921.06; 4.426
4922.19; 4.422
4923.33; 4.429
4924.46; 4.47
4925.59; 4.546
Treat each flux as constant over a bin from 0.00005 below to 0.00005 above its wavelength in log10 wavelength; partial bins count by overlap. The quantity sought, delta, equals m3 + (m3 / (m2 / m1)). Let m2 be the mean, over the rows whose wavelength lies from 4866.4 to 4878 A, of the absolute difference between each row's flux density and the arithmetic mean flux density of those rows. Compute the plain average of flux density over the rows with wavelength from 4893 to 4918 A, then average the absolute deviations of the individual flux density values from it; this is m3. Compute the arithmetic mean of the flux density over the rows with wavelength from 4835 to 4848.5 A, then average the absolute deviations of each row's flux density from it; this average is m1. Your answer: 0.11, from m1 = 0.08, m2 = 0.14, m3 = 0.066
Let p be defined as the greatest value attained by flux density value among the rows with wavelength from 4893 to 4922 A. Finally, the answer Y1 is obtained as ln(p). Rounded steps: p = 4.654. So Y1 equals 1.54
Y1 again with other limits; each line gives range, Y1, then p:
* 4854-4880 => 1.53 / 4.63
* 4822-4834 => 1.62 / 5.063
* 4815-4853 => 1.62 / 5.063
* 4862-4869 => 1.45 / 4.261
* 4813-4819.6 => 1.58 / 4.864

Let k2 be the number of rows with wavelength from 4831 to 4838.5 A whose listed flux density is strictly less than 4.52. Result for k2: 0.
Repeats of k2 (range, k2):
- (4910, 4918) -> 7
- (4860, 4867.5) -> 7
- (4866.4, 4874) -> 6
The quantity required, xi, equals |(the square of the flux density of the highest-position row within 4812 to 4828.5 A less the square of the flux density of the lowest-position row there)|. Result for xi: 2.4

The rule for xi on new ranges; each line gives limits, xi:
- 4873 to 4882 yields 0.8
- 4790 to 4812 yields 0.3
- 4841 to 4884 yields 1.1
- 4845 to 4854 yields 4.0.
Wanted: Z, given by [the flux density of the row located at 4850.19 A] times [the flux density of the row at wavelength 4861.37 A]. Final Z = 19.2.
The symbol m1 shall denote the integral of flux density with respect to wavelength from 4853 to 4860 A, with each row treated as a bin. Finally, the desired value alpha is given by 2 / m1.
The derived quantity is 0.07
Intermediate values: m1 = 29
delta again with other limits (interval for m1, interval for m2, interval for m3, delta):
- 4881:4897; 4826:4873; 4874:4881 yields 0.05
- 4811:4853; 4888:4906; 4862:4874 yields 0.23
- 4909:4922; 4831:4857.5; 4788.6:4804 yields 0.09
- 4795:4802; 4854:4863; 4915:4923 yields 0.02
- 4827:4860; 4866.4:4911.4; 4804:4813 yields 0.31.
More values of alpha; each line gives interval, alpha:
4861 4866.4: 0.09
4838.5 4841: 0.17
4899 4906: 0.06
